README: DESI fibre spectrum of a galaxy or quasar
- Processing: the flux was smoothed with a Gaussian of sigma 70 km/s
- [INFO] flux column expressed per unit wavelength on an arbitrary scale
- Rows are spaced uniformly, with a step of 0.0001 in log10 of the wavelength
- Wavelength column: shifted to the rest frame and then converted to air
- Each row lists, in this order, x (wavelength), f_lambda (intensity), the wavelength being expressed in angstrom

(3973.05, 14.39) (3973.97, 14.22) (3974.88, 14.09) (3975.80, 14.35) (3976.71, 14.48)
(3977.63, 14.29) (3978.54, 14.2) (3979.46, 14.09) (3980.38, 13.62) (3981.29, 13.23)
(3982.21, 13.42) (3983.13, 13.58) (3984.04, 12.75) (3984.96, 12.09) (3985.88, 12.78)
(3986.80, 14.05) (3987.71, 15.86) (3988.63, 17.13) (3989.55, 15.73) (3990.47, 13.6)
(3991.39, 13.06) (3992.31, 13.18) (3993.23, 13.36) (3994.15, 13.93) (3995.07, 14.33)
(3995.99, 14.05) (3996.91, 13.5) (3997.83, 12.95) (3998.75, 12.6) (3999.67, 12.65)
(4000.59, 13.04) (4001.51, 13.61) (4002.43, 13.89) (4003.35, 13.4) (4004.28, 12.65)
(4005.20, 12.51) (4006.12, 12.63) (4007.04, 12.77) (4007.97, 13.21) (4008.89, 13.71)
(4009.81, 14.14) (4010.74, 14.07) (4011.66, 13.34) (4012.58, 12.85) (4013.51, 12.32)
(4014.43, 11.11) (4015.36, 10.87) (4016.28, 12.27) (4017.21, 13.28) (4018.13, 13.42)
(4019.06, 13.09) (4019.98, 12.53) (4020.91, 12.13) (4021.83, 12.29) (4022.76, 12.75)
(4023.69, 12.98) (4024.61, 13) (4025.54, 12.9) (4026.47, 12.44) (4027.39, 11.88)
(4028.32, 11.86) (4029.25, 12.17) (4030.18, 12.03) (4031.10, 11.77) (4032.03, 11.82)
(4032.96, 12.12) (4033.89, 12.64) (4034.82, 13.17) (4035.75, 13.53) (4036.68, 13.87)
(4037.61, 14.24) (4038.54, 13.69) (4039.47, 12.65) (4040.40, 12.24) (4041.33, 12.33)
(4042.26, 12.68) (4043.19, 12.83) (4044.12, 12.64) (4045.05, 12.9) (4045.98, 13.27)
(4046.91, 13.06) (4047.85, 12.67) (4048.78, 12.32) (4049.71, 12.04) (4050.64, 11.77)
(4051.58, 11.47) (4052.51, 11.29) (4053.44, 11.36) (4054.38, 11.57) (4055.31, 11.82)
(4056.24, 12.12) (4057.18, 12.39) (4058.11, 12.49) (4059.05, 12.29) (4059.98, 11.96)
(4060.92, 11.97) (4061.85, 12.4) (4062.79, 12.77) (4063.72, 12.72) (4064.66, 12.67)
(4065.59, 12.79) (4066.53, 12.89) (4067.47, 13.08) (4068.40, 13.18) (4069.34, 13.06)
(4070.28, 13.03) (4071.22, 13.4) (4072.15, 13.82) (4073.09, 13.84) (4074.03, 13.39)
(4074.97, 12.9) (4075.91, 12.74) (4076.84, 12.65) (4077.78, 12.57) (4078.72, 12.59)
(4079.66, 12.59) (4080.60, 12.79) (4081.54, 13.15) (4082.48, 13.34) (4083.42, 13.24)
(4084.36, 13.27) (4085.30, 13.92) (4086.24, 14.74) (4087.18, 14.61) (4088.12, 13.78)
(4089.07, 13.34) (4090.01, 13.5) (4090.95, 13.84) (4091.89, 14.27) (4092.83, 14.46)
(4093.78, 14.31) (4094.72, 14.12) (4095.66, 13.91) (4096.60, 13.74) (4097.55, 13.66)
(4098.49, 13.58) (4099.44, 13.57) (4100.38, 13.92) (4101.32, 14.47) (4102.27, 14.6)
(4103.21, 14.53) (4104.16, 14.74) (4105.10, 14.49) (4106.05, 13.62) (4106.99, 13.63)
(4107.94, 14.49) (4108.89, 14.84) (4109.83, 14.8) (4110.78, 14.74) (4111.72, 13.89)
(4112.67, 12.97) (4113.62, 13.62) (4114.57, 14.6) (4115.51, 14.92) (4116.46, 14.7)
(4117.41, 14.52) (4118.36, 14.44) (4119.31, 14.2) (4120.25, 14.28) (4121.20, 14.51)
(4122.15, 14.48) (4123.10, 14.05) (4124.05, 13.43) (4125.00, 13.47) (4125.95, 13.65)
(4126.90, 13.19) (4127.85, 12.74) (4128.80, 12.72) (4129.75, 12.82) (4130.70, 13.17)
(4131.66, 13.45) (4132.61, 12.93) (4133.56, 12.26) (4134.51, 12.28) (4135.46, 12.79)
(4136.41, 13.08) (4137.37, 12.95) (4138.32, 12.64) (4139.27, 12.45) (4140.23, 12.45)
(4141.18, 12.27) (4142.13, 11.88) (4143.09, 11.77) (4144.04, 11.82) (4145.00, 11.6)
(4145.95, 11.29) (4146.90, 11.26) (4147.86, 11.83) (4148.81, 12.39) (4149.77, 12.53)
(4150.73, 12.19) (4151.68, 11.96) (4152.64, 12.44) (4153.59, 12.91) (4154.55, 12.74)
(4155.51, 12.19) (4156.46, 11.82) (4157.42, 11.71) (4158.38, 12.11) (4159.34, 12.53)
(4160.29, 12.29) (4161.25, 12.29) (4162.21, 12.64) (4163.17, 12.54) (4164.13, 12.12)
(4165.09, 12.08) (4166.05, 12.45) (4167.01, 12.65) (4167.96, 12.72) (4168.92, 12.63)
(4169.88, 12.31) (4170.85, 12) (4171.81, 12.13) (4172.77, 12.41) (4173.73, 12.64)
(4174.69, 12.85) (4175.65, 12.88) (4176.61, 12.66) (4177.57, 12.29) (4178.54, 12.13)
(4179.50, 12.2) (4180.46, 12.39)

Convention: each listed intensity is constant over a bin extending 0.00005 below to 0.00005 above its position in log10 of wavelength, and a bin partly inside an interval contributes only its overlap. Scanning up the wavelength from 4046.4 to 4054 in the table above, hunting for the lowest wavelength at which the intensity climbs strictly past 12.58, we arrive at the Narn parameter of 4046.91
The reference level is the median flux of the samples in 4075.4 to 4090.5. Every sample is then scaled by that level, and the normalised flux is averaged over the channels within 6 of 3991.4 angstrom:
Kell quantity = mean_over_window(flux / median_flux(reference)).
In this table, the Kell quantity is 1.07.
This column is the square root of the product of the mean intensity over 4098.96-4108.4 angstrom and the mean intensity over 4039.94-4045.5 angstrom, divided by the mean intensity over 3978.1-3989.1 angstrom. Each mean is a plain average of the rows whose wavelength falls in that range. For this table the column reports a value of 0.96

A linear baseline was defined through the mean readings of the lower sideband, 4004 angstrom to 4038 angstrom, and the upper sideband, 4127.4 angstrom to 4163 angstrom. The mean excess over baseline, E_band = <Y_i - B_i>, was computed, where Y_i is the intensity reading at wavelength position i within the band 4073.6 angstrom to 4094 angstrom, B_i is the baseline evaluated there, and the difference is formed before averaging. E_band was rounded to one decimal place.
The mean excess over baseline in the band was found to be 0.9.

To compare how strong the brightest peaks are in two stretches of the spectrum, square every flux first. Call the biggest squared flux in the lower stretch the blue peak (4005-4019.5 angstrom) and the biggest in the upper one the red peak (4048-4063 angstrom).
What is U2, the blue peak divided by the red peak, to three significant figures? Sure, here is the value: 1.23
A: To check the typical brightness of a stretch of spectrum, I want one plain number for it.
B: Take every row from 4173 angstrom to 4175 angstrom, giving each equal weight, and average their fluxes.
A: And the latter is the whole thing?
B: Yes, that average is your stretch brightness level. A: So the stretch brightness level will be 12.7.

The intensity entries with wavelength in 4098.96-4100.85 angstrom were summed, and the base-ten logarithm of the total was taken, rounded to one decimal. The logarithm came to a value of 1.4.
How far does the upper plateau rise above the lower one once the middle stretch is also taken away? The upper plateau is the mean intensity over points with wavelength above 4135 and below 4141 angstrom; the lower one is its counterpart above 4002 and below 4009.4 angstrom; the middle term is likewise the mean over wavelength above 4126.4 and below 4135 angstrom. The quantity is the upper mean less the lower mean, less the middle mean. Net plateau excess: -13.2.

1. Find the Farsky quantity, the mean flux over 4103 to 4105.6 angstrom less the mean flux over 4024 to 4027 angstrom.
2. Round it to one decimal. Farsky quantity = 1.8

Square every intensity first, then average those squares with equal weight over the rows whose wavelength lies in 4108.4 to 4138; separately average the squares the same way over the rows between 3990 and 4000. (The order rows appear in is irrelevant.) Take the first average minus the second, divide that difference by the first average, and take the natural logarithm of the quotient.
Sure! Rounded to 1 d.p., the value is -3.1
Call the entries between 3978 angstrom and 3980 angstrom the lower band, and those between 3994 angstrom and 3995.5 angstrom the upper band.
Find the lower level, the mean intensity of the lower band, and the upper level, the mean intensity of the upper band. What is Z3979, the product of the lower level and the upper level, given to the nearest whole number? 200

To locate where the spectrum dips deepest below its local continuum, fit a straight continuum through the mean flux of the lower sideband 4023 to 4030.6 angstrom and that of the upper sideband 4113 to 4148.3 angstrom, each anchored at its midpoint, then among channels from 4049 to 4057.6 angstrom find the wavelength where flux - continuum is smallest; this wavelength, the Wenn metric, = 4052.51 angstrom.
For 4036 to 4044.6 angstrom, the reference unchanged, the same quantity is 4040.40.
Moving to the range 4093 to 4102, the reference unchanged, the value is 4099.44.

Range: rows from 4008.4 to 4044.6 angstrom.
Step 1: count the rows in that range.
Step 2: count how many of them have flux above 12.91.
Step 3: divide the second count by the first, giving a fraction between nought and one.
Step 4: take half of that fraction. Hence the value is 0.18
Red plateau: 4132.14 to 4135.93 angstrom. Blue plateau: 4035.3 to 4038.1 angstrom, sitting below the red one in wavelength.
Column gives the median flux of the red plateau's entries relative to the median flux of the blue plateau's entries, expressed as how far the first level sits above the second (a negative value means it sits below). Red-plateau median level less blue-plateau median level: -1.3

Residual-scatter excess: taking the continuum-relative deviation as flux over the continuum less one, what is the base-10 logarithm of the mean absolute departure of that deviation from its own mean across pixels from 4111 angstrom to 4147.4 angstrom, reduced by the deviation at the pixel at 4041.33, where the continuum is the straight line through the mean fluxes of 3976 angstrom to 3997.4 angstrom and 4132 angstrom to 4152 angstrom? -1.14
